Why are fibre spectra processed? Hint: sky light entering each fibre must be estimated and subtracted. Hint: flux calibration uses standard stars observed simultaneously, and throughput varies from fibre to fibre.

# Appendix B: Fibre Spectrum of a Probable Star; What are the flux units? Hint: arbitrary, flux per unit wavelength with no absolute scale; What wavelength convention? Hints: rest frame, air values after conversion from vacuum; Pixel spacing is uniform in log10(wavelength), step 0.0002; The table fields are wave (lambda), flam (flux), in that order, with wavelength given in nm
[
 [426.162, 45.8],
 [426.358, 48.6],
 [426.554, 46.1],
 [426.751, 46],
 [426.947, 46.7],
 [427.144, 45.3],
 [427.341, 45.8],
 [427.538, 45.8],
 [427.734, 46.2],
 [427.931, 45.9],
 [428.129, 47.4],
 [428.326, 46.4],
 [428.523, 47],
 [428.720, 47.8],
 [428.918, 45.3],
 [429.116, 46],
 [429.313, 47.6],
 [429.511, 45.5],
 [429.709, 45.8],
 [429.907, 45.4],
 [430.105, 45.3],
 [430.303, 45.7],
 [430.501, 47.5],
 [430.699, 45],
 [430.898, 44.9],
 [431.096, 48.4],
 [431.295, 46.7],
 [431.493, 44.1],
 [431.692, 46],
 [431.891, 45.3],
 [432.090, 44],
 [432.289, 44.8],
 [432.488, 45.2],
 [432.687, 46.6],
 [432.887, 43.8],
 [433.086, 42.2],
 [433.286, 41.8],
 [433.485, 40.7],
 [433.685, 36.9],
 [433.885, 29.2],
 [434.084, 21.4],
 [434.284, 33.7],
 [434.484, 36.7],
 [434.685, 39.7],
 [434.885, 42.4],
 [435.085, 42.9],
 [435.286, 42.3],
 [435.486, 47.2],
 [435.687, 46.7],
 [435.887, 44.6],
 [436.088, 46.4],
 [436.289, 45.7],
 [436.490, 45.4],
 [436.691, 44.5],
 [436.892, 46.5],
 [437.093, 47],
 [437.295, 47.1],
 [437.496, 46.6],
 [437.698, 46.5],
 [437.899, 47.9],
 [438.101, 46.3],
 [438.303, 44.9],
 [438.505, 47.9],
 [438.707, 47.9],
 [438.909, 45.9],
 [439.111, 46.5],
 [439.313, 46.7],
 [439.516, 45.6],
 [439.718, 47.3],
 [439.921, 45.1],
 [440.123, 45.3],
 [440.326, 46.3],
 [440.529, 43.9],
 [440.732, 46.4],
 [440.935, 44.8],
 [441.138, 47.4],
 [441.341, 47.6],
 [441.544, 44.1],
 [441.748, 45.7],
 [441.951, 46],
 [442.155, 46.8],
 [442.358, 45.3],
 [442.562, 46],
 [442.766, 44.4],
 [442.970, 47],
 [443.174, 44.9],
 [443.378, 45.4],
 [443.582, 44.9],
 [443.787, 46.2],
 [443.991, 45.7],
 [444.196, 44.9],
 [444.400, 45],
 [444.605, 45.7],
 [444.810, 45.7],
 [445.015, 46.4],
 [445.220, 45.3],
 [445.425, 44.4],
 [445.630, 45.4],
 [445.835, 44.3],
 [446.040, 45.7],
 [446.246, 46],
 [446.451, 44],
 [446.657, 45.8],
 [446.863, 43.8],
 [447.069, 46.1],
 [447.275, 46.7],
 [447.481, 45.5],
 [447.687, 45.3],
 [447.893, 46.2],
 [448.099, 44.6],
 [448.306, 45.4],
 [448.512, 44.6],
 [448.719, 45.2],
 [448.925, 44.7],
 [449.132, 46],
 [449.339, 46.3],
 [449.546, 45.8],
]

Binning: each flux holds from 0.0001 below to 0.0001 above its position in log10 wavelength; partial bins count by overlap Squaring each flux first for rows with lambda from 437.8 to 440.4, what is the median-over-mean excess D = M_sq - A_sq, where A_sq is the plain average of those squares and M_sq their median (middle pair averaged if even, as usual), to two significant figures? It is -13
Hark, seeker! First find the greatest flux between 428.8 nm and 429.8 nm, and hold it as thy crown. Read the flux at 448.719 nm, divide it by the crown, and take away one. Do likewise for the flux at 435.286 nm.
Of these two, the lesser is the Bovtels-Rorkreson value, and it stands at -0.11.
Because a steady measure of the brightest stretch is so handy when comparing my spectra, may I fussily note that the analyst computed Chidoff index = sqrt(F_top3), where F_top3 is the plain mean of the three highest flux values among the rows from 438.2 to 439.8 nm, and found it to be 6.91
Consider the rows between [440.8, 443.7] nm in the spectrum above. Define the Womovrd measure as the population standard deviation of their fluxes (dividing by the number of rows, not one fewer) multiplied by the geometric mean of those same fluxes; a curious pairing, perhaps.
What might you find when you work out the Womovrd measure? 49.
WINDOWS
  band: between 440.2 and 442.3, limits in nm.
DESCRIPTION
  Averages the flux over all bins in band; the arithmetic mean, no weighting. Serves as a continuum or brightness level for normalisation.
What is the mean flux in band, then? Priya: 45.9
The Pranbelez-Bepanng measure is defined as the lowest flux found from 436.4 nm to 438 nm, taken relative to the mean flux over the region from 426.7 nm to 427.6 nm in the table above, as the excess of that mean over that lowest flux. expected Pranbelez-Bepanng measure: 1.4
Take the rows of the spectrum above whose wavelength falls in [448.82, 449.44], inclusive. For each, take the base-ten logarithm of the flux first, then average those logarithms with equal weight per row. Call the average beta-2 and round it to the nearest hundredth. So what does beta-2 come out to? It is 1.66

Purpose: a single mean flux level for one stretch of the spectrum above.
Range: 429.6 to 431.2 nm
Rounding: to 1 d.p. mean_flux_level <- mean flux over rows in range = 46.0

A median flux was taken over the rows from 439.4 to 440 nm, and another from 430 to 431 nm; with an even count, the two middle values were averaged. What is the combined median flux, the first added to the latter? 90.9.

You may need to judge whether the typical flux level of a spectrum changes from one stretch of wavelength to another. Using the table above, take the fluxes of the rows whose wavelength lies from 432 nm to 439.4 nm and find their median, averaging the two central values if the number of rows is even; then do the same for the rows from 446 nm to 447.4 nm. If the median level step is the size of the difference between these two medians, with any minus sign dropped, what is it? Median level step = 0.6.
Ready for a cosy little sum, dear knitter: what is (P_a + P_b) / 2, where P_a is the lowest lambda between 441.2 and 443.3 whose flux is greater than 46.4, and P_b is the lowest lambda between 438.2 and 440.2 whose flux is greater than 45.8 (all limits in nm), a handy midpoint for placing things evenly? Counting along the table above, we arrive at 439.92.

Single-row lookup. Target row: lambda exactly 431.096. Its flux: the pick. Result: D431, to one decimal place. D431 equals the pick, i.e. 48.4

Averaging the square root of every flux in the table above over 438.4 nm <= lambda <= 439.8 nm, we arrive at 6.84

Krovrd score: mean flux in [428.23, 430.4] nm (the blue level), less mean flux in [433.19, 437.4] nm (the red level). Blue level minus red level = 4.8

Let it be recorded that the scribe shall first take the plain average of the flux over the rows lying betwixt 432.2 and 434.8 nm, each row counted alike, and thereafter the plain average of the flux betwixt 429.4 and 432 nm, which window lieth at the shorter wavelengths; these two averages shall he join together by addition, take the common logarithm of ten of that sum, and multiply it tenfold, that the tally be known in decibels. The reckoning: 19.3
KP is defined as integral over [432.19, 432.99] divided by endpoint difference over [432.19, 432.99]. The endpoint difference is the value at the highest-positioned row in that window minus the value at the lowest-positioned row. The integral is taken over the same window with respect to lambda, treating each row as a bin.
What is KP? -36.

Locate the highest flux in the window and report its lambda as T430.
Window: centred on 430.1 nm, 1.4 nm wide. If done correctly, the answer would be 430.501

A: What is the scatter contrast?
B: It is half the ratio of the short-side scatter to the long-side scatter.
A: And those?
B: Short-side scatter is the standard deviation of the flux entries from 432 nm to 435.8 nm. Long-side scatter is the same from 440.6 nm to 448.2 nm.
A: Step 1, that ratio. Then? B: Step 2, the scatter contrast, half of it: 3.5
